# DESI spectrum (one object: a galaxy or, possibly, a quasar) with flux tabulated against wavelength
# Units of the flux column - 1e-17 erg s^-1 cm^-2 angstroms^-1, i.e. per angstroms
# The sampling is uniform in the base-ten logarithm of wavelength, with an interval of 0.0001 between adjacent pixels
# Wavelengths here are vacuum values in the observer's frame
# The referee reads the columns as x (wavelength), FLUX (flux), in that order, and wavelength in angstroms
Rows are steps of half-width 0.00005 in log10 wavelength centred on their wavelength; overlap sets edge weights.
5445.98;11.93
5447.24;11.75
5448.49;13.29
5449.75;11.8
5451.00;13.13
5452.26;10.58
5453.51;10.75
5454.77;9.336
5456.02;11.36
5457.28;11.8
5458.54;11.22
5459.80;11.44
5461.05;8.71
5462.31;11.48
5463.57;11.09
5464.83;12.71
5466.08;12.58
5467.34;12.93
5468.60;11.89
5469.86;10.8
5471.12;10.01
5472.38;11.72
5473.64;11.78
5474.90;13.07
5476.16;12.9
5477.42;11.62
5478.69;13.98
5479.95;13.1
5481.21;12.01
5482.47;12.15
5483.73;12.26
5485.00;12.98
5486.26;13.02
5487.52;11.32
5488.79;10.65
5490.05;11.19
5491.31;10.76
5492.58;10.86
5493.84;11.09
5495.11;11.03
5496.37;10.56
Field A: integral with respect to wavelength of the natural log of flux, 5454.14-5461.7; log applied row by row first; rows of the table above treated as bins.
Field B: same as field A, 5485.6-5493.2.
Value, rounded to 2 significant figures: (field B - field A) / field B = 0.032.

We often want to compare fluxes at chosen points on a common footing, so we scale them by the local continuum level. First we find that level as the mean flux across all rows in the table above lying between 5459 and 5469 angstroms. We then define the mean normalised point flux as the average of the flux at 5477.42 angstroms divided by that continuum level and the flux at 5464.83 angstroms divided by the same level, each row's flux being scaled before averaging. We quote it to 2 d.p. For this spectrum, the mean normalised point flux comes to 1.05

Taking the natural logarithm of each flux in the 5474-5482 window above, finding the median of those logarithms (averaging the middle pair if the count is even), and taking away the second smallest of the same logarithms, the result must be 0.08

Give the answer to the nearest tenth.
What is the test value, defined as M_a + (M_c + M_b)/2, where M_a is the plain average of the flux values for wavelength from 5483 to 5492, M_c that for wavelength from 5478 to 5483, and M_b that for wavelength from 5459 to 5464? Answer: 23.5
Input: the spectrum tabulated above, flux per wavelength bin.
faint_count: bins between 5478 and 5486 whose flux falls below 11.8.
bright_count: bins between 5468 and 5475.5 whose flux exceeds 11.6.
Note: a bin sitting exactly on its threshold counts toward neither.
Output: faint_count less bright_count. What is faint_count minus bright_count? -4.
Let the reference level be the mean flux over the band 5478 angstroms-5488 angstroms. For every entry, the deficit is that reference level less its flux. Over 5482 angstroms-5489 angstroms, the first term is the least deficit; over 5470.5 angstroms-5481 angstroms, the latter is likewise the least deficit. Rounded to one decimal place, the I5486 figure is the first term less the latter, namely 1.0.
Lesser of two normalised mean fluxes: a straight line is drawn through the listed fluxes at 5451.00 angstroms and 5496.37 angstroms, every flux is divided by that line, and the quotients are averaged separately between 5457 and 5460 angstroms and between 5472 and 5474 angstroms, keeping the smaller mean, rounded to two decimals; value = 0.90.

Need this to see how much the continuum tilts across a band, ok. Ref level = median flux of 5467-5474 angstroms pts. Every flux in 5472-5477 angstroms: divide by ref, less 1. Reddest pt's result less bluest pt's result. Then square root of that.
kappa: 0.32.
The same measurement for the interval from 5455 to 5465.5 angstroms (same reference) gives 0.34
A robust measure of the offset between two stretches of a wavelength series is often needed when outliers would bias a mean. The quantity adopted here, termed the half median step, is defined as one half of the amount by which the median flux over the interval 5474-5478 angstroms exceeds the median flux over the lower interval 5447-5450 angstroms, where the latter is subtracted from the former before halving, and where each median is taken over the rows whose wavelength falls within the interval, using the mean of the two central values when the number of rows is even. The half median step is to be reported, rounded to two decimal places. 0.55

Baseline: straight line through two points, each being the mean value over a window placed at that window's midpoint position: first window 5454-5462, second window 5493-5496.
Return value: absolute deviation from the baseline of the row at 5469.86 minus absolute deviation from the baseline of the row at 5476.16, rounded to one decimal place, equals -2.0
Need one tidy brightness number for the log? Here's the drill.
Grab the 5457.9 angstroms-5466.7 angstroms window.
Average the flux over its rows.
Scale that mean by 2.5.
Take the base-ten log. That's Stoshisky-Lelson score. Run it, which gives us 1.45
